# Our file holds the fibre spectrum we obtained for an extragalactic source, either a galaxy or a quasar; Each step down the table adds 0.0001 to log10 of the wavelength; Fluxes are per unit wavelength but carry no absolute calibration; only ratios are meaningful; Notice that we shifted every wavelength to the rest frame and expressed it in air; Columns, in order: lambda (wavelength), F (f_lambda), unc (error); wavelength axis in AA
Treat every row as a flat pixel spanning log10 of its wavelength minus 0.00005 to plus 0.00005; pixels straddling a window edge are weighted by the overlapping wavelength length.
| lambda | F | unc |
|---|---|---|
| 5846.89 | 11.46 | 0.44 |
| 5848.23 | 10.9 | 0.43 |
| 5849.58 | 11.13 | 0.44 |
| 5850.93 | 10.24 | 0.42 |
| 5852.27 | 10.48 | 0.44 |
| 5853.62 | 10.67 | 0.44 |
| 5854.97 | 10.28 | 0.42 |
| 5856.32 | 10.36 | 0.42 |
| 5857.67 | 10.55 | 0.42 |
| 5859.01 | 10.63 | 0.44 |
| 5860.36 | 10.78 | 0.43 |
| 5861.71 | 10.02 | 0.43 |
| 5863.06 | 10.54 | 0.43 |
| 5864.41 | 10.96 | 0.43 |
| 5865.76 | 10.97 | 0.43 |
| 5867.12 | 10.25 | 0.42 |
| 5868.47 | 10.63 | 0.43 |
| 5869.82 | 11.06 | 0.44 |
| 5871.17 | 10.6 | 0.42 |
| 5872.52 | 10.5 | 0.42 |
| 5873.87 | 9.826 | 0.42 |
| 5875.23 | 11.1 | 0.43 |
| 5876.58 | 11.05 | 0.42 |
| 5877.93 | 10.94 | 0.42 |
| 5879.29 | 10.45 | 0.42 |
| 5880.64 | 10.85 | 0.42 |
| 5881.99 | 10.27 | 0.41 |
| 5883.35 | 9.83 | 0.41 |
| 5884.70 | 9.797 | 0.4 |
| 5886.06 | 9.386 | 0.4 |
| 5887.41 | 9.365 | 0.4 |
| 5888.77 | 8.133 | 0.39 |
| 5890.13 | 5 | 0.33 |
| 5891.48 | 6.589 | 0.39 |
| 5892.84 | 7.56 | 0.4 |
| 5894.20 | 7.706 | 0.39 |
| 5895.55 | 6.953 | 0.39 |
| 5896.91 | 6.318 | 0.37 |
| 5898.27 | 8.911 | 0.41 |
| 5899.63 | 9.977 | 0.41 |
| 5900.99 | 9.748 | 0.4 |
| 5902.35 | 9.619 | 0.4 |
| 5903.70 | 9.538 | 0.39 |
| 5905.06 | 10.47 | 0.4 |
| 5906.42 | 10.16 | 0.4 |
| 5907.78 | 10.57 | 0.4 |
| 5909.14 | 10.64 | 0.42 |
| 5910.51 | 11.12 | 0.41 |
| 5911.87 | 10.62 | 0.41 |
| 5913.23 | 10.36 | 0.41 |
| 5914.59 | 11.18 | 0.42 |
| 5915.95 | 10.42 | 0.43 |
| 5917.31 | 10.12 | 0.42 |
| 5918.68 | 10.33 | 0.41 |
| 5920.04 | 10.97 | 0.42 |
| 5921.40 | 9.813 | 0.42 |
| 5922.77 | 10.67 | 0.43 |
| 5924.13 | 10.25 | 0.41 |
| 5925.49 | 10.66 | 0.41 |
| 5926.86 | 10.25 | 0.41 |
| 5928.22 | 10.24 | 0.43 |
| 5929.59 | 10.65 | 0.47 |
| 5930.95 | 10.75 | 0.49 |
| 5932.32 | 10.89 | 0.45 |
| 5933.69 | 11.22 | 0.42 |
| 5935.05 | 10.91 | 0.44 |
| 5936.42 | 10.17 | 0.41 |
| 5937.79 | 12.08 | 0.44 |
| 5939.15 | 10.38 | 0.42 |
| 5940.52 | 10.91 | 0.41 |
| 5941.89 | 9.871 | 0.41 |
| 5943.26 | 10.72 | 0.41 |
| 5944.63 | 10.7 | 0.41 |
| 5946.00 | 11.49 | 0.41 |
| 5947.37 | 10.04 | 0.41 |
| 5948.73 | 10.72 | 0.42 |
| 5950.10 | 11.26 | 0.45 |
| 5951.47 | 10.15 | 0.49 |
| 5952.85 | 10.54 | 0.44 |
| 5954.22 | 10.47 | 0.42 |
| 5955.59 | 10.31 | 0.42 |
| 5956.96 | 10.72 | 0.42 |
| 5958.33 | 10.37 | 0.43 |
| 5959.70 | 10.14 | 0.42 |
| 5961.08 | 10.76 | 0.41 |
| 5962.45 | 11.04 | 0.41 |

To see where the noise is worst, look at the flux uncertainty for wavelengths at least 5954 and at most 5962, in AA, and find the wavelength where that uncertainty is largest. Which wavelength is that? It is 5958.33 AA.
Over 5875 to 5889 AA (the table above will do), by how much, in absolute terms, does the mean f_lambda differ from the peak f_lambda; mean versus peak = 1.0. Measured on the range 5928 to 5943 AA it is 1.3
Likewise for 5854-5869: 0.4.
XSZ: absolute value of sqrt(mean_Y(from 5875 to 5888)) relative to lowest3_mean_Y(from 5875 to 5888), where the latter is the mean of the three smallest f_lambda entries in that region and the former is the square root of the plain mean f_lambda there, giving 0.337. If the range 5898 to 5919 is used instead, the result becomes 0.342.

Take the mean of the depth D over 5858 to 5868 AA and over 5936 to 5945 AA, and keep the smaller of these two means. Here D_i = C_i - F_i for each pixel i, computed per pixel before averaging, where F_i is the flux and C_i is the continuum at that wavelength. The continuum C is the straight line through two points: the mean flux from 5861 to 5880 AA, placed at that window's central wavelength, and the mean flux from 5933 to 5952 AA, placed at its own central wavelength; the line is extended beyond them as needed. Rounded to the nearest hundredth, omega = 0.03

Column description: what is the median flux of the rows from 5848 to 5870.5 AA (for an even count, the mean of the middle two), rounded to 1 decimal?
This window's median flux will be 10.6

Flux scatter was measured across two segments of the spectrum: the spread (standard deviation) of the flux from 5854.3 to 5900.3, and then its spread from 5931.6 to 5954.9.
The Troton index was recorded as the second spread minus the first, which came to -1.01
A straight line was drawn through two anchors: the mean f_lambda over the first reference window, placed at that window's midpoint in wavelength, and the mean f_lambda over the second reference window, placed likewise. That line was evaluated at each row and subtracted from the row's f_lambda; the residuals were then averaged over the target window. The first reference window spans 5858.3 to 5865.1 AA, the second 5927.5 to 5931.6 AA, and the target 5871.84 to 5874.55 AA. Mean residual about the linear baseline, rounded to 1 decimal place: -0.4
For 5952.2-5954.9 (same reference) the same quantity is 0.0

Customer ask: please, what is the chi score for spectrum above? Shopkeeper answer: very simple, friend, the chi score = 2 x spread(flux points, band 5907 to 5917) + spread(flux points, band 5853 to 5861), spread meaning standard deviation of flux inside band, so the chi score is 0.8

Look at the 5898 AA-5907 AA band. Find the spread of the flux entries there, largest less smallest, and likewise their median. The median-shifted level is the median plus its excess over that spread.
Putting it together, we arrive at 17.9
